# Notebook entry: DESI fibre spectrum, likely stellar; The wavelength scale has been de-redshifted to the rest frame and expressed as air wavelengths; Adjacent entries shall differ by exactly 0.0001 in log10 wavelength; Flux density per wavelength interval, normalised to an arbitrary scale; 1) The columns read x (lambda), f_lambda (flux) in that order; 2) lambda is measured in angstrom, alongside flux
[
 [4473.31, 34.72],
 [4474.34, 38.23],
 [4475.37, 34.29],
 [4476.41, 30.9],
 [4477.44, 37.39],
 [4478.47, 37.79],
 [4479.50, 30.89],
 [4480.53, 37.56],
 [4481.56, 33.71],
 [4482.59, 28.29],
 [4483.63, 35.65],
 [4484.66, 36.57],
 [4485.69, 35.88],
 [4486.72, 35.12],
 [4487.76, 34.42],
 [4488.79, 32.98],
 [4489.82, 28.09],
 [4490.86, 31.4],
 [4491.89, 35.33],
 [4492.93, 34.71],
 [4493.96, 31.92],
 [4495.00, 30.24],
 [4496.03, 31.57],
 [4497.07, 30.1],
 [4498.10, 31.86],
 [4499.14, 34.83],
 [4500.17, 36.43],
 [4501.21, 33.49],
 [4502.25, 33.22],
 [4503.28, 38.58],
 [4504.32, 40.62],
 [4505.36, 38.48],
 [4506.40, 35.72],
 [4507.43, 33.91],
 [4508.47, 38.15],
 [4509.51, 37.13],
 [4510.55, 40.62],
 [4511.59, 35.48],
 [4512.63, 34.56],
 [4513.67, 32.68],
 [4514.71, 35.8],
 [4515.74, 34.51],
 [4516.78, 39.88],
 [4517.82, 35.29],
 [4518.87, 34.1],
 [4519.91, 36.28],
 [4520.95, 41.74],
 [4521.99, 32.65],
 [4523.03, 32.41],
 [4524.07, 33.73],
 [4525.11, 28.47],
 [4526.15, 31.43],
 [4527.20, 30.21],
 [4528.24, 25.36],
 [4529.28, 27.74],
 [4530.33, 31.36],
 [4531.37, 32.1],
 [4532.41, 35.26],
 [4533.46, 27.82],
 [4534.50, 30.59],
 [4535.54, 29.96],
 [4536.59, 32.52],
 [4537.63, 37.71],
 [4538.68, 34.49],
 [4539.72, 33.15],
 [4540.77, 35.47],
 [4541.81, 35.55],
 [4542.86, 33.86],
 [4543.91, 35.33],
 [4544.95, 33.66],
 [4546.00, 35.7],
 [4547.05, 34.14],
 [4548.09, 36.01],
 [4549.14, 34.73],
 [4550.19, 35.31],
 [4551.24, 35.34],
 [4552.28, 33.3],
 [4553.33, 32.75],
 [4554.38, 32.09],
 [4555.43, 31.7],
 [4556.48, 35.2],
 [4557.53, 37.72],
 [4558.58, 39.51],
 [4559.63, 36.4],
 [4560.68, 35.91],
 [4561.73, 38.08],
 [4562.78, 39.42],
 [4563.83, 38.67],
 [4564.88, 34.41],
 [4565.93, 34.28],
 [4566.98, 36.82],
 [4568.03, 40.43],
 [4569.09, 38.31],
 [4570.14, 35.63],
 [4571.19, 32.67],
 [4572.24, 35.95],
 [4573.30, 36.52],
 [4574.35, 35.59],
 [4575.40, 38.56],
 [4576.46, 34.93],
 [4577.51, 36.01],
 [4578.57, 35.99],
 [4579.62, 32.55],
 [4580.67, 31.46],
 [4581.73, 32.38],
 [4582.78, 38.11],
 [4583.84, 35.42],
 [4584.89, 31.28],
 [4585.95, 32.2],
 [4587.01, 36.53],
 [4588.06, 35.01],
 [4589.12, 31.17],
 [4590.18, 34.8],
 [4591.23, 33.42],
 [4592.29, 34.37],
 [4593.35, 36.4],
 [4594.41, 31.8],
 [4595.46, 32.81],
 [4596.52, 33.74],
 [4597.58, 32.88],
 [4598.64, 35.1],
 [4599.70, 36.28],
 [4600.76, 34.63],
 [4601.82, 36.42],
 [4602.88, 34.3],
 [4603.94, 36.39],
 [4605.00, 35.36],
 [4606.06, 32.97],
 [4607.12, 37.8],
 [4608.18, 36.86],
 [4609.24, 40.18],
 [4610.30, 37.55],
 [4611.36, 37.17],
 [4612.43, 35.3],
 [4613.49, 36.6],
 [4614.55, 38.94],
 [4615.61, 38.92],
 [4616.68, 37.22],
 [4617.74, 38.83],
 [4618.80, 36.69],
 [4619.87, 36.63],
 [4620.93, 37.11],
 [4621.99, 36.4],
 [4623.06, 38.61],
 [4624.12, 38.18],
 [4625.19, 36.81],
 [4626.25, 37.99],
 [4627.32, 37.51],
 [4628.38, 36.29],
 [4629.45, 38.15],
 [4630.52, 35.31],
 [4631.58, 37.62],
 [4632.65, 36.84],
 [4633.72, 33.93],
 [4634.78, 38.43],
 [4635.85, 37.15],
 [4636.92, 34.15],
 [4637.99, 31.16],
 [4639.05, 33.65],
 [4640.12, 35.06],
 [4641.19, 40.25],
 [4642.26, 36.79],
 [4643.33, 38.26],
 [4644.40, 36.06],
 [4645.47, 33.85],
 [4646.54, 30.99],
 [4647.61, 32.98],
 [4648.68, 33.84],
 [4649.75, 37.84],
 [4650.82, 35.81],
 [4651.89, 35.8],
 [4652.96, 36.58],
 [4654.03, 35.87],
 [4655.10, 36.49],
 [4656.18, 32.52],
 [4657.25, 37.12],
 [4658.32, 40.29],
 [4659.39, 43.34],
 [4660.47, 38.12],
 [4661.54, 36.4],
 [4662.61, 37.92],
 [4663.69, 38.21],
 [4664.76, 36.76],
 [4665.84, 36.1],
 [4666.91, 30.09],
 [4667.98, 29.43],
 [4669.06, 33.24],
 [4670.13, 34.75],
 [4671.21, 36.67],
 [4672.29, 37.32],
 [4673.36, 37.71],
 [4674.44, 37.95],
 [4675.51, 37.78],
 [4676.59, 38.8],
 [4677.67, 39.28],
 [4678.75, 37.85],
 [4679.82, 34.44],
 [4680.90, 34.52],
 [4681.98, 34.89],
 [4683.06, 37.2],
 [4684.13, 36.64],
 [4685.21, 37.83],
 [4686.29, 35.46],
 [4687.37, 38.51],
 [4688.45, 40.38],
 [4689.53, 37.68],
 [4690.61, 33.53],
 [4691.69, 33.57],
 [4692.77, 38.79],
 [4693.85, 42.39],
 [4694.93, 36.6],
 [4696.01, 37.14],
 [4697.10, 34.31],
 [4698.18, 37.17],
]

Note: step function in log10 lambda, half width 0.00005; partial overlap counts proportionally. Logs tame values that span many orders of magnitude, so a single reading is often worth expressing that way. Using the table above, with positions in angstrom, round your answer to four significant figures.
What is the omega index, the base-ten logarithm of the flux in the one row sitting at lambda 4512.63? 1.539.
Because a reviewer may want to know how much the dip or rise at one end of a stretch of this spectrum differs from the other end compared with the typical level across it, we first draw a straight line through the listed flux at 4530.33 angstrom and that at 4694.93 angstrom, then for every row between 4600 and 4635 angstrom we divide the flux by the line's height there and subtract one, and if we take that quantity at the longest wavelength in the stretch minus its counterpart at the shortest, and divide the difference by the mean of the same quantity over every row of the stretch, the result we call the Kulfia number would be 1.0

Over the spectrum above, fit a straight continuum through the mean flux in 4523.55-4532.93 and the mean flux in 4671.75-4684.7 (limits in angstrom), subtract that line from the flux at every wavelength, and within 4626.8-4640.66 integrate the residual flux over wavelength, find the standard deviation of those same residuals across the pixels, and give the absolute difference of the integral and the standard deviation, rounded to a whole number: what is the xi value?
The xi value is 7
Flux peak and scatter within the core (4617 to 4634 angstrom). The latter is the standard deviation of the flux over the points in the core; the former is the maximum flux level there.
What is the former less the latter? 37.6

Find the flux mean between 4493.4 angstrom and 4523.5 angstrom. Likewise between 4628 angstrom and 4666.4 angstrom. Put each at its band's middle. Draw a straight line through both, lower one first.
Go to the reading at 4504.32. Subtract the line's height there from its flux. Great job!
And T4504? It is 5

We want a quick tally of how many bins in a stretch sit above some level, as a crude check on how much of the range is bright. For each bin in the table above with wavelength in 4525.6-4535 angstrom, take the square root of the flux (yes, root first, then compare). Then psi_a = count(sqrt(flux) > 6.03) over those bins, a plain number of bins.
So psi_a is 0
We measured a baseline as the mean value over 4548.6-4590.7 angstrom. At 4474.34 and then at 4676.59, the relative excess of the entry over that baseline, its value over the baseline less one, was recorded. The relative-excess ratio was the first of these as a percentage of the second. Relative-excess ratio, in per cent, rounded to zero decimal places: 84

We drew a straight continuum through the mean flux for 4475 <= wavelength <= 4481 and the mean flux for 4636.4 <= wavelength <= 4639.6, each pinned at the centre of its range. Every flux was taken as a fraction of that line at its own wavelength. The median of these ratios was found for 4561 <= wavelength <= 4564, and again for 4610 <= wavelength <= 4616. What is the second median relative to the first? 0.98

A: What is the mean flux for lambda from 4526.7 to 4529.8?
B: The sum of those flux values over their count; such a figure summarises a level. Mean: 28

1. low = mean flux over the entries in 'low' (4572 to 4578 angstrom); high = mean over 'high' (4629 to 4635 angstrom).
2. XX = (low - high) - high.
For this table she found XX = -37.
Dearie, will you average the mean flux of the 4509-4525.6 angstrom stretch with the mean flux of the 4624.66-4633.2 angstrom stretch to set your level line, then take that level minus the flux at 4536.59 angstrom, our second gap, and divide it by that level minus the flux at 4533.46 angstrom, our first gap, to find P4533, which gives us 0.44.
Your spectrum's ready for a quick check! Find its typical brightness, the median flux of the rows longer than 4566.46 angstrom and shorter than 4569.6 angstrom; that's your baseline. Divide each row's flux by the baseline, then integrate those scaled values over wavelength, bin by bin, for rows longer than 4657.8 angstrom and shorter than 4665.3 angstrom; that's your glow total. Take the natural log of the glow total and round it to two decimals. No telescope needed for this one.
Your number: 2.03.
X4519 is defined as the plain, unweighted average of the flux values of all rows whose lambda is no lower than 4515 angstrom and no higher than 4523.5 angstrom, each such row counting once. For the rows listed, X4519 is 35.9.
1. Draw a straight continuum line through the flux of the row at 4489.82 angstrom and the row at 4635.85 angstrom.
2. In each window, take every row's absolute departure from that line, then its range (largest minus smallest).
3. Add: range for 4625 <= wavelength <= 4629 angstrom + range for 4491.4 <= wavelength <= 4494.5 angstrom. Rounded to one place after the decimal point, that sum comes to 4.7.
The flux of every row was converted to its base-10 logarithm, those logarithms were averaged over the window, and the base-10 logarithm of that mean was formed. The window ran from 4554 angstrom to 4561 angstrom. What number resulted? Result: 0.1901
